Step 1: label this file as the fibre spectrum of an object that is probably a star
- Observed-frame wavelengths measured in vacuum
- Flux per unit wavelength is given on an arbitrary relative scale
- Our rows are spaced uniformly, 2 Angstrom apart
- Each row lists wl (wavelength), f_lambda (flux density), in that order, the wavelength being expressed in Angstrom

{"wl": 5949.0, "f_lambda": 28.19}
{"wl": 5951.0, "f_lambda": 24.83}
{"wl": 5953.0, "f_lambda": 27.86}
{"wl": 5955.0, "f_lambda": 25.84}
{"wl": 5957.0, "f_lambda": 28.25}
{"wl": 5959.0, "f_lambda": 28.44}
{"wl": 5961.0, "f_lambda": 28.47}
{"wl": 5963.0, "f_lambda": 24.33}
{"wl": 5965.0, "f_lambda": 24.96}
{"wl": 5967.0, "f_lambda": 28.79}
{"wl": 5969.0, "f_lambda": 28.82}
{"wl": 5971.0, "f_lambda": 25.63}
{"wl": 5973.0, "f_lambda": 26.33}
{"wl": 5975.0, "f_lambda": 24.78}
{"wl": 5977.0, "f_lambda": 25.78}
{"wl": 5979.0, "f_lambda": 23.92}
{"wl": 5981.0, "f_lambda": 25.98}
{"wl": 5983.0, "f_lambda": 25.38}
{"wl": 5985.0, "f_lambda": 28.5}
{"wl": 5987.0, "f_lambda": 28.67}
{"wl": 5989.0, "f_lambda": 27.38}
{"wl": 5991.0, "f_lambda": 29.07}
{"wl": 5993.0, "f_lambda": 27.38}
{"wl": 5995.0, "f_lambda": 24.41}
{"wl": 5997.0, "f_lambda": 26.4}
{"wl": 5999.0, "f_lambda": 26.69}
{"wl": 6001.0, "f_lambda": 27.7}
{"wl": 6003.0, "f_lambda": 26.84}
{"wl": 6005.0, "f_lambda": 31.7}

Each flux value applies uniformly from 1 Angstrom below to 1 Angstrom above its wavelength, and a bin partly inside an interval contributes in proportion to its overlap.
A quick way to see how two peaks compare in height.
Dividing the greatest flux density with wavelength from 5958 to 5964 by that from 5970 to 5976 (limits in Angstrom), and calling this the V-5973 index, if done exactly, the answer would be 1.08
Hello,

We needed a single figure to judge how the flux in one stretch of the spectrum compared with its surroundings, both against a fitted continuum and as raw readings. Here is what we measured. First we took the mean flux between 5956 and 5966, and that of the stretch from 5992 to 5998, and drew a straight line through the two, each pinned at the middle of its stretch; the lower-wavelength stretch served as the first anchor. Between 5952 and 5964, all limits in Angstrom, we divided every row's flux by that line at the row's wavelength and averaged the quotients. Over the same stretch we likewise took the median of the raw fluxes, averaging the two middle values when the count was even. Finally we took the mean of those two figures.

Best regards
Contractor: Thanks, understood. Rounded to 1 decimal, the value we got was 14.5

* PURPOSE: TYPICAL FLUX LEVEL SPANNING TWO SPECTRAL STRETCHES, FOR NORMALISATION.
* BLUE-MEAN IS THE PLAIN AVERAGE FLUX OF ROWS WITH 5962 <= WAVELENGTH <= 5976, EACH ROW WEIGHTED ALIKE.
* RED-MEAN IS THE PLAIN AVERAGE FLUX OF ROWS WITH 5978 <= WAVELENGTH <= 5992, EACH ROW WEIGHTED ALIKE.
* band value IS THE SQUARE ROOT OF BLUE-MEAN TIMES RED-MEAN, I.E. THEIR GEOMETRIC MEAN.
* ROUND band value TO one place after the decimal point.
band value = 26.6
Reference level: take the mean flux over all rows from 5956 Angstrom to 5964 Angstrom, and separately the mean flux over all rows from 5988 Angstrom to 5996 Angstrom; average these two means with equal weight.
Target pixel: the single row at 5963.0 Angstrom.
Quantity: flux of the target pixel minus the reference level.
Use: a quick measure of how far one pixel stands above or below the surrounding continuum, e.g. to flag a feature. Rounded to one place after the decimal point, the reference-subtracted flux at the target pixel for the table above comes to -2.9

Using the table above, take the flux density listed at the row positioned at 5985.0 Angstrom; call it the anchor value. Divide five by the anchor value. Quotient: 0.175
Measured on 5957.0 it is 0.177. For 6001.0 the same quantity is 0.181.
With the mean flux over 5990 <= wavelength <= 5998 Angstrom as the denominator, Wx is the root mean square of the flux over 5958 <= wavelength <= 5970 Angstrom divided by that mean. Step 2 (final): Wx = 1.02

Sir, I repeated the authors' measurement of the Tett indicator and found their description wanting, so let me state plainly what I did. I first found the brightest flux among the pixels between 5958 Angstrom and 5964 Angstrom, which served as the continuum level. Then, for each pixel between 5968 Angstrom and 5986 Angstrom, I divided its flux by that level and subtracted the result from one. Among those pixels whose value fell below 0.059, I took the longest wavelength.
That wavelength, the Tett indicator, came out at 5985.0 Angstrom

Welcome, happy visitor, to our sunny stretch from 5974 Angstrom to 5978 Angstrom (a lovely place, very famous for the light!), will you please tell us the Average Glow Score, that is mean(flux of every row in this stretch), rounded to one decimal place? 25.3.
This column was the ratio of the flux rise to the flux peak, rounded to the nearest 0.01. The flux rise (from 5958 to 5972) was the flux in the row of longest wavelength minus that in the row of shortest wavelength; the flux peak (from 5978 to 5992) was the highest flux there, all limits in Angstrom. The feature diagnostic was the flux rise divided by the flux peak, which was -0.10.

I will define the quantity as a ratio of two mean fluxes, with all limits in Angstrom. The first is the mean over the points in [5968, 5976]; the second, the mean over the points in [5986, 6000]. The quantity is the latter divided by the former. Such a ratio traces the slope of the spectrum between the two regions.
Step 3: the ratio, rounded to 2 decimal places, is 1.03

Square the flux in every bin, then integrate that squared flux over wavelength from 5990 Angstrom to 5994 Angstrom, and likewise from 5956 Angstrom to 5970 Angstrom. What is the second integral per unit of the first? 3.3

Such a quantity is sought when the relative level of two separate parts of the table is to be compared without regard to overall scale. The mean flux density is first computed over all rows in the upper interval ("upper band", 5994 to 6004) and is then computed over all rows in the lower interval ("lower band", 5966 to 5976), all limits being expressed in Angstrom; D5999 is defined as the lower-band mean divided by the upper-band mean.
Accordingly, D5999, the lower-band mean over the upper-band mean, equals 1.02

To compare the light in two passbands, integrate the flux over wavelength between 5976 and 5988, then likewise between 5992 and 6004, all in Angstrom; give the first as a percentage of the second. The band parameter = 99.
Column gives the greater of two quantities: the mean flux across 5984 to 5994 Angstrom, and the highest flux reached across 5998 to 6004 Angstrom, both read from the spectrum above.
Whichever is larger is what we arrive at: 28.2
